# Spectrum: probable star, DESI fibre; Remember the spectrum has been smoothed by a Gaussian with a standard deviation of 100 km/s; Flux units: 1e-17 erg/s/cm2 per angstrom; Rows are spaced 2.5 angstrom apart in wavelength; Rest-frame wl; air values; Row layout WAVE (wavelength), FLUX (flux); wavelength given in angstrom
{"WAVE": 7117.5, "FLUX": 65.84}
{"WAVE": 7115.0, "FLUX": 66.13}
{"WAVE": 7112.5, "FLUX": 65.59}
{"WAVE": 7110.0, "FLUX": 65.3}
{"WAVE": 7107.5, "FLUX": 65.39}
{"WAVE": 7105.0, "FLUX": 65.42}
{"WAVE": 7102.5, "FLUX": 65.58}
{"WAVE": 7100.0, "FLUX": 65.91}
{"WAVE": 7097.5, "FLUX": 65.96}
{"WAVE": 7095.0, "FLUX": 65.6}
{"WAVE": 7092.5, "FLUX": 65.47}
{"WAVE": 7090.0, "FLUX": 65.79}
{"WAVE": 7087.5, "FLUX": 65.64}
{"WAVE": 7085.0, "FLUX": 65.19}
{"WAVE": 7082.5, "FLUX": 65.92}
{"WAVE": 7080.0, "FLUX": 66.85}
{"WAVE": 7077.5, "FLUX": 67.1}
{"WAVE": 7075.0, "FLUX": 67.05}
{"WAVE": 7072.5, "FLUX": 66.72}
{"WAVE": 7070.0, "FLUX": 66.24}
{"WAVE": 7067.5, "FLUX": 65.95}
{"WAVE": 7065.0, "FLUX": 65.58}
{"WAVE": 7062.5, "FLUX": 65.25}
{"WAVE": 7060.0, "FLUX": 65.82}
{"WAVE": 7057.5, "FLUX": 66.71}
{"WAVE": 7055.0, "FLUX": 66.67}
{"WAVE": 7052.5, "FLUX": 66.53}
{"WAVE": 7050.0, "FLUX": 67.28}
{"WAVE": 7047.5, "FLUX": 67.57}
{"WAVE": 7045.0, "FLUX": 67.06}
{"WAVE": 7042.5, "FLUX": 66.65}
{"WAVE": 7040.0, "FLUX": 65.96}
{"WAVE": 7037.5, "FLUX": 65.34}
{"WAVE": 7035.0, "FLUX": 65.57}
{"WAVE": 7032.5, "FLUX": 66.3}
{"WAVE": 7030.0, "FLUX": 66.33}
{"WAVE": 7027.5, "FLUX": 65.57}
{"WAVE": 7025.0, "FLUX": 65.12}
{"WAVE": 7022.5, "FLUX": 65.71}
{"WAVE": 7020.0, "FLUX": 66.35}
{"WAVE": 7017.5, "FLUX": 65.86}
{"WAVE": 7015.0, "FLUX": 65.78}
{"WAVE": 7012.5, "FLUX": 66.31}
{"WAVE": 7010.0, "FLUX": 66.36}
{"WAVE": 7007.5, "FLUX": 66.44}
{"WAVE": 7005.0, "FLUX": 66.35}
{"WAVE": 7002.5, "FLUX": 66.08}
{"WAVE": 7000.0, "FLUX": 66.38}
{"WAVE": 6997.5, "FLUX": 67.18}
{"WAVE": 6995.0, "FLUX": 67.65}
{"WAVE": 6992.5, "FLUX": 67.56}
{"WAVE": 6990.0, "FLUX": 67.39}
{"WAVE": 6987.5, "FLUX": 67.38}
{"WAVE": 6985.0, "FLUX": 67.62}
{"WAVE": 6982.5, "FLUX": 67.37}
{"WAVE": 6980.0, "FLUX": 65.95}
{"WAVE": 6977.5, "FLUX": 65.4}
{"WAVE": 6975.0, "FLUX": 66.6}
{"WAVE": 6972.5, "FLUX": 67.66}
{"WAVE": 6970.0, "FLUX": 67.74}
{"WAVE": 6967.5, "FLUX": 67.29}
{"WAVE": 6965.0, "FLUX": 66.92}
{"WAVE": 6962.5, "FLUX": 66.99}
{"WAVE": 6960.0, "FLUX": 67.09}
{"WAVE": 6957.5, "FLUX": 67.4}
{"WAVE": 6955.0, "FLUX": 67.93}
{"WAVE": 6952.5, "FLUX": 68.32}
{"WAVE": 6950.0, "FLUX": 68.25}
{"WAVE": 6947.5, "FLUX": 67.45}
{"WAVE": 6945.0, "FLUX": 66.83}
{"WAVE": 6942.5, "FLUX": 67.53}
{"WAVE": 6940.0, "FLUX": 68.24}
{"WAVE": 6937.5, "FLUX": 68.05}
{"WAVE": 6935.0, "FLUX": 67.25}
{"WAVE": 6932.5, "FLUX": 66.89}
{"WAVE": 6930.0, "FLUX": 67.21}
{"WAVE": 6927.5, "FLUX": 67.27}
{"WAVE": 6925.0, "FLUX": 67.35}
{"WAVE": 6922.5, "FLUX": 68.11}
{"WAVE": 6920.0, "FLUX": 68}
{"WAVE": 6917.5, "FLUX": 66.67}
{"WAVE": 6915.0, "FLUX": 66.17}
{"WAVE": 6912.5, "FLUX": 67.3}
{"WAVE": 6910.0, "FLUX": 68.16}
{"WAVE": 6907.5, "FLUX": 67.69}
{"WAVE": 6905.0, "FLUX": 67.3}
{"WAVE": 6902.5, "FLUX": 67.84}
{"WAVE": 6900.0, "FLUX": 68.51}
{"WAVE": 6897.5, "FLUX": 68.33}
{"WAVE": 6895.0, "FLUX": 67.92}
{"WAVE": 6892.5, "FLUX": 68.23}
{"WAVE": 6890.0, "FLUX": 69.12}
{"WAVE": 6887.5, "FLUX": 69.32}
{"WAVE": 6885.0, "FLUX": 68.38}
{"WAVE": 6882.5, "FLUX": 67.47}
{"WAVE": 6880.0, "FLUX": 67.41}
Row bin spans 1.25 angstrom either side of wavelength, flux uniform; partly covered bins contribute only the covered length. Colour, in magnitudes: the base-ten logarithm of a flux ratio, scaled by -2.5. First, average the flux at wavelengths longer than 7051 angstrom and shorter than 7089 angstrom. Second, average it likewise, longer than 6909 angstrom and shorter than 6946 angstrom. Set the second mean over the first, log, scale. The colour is -0.019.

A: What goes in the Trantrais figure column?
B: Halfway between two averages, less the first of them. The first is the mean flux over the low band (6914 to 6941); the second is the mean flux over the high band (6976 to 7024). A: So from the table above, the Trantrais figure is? -0.40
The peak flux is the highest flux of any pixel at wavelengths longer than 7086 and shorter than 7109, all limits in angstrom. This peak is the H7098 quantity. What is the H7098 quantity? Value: 65.96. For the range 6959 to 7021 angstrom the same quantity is 67.74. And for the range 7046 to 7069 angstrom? 67.57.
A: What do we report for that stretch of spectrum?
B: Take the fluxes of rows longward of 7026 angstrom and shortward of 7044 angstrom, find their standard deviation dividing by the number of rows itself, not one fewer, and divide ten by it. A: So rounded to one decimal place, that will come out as 22.2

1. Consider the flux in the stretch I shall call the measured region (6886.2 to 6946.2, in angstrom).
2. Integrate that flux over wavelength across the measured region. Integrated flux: 4063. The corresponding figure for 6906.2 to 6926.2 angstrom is 1349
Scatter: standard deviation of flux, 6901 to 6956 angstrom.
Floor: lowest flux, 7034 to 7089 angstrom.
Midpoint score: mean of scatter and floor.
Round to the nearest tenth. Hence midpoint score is 32.9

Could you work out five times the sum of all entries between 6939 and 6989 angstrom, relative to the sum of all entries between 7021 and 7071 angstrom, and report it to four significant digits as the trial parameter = 5.086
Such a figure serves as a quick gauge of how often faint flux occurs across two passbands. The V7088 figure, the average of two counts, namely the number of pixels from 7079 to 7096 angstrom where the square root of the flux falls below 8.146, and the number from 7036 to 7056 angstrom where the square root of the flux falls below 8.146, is 4.0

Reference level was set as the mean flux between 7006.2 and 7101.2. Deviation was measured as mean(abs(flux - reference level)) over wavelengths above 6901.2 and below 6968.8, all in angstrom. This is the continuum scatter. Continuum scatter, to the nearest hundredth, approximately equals 1.32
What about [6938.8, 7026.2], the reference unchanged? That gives 0.96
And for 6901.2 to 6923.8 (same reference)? 1.33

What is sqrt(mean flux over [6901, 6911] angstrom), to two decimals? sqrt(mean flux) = 8.23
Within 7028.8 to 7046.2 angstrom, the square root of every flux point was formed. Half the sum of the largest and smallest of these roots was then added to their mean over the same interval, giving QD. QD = 16.3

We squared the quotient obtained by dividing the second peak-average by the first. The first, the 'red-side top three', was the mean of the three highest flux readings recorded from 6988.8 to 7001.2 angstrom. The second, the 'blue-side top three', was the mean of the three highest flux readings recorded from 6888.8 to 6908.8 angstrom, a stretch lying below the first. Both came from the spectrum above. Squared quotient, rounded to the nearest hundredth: 1.03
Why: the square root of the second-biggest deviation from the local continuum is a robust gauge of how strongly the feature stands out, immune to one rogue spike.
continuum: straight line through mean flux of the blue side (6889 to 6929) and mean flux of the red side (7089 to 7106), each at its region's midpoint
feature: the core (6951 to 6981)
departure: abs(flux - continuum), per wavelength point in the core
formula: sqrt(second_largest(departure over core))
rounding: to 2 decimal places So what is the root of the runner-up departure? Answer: 1.03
